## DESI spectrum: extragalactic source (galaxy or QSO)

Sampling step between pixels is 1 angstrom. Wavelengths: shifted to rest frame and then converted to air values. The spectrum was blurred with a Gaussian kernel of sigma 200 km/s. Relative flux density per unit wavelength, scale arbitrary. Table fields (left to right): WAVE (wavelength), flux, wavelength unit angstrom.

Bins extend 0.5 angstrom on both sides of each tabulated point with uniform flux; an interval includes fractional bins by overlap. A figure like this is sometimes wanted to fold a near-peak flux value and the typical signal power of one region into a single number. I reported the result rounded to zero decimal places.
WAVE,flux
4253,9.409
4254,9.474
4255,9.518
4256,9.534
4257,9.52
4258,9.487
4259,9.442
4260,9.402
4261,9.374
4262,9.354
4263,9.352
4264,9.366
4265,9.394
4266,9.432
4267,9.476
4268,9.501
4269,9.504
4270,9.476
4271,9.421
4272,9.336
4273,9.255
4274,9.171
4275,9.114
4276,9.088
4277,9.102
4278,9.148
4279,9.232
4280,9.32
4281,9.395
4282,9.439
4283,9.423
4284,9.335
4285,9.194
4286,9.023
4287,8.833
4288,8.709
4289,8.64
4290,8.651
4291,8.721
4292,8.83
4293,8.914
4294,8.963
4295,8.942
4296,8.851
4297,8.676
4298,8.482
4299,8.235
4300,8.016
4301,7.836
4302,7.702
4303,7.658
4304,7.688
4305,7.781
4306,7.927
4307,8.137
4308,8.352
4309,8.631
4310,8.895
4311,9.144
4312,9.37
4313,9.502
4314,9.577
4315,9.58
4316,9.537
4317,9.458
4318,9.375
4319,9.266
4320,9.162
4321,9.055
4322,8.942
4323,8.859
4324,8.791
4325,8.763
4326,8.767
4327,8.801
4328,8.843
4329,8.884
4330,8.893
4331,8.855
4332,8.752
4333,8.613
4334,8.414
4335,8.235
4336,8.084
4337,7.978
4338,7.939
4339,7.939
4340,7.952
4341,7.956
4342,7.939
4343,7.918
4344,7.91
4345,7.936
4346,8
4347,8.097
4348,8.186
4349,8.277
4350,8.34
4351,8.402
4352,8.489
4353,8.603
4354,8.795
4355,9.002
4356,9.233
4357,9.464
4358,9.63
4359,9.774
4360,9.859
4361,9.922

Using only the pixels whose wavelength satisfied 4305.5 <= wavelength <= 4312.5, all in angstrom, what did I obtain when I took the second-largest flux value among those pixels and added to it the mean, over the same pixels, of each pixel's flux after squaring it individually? 84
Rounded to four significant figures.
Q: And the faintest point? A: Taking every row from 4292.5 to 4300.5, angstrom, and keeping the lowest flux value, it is 8.016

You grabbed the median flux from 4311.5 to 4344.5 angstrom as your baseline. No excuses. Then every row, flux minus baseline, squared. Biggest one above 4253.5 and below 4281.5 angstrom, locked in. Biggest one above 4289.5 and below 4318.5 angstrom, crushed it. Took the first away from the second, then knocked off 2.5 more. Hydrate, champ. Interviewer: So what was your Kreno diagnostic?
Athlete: -1.7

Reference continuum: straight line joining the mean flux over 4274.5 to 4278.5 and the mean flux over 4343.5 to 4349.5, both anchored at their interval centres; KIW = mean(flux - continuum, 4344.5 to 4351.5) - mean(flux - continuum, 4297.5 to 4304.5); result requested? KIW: 0.93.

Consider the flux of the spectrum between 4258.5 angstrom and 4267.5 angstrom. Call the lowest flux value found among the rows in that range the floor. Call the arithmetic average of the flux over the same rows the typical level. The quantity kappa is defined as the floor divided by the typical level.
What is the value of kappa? 0.99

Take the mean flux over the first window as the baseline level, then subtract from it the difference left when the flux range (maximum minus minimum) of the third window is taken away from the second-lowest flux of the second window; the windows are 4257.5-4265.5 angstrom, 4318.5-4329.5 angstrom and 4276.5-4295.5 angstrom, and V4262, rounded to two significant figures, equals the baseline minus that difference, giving 1.4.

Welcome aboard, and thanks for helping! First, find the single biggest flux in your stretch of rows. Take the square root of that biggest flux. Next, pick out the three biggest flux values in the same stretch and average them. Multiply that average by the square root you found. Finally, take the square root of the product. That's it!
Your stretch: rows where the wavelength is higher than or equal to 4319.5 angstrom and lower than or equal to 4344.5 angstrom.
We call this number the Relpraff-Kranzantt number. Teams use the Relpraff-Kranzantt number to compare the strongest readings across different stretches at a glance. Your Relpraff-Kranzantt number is 5.23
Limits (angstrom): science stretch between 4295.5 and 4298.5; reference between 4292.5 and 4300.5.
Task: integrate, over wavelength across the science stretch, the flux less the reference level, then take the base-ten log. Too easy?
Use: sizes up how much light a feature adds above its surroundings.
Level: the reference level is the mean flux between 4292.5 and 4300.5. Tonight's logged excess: -1.0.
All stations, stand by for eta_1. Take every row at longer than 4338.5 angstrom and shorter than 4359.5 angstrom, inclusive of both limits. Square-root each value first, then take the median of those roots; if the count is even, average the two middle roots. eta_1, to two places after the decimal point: 2.88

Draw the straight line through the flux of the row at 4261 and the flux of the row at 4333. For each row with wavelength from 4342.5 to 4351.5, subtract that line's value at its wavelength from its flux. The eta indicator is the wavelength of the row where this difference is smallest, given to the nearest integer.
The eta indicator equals 4343 angstrom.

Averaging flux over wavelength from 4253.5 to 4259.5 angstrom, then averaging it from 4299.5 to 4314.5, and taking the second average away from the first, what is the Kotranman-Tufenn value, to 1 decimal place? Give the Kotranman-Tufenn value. 1.1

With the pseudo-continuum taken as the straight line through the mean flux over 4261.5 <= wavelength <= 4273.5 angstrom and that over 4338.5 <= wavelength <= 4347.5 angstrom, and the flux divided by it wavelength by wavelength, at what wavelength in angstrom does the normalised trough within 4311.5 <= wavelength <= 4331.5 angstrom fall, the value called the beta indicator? 4325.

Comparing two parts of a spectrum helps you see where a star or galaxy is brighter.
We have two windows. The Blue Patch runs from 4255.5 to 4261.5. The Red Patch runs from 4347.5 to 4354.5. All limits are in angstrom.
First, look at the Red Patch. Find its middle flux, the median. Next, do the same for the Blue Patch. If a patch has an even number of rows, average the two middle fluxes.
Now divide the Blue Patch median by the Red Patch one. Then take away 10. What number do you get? -8.87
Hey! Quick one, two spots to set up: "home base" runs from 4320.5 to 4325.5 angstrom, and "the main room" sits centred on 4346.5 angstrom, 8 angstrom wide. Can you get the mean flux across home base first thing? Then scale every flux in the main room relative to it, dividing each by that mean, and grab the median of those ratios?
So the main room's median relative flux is 0.91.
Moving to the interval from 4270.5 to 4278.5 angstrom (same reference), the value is 1.03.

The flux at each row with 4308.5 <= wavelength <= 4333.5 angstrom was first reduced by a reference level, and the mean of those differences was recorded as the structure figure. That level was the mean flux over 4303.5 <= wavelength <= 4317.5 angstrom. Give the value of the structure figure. 0.23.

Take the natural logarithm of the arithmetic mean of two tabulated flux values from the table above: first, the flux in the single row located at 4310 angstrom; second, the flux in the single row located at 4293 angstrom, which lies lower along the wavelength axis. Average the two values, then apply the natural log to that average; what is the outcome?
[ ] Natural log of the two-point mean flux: 2.19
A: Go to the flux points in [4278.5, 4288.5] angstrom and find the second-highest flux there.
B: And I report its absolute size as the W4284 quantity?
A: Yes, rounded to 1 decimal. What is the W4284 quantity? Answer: 9.4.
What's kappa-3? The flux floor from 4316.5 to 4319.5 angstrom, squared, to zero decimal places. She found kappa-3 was 86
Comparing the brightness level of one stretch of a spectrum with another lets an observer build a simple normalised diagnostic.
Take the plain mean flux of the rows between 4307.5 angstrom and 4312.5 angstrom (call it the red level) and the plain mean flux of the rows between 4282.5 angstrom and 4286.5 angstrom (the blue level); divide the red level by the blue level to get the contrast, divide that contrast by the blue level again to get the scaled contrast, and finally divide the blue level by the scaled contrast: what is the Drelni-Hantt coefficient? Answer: 89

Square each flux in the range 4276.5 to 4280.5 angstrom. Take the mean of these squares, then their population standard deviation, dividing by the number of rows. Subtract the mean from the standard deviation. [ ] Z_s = -83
